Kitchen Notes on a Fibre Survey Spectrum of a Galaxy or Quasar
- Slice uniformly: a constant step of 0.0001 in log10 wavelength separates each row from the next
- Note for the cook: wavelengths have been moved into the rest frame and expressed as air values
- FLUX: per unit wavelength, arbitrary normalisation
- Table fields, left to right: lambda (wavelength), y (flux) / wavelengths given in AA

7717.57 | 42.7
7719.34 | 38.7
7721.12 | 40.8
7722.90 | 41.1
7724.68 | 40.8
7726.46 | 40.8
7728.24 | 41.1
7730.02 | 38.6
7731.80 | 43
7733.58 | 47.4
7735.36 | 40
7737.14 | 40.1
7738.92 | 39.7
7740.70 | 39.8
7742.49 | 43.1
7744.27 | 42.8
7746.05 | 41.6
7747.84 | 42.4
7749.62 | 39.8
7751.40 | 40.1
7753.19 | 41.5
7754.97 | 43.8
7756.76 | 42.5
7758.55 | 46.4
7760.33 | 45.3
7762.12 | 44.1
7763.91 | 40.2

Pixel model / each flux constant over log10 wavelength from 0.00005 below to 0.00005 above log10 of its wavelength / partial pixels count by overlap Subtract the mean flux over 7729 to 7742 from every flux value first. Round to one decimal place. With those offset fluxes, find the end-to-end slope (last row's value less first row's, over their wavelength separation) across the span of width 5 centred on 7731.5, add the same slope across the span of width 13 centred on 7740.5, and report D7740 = 2.6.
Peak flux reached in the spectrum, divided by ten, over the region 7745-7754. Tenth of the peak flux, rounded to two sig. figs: 4.2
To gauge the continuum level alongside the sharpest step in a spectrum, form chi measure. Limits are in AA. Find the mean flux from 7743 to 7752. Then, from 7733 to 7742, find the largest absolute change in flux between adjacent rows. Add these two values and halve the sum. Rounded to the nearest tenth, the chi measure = 24.4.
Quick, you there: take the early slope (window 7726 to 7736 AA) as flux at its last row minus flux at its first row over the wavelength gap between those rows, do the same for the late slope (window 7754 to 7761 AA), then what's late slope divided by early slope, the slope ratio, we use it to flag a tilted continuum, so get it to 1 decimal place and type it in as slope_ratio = -3.1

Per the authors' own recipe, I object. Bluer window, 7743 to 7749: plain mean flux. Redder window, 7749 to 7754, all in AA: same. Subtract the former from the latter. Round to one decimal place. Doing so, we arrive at -1.8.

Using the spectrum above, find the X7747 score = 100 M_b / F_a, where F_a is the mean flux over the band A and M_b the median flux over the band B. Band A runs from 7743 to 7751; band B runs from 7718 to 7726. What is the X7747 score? 98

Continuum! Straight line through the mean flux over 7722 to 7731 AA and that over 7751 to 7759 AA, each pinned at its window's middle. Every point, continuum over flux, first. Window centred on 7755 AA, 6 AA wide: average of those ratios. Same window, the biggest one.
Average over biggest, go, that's 0.98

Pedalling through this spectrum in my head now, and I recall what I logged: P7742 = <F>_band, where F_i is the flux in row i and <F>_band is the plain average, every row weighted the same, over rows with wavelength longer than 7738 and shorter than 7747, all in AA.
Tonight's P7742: 41.4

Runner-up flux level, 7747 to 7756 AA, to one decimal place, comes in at 42.4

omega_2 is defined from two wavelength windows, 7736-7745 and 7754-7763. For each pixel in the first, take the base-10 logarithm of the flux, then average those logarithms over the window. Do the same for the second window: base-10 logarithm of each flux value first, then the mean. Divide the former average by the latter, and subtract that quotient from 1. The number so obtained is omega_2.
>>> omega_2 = 0.021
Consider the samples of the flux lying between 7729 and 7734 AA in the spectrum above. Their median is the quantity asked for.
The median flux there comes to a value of 43.0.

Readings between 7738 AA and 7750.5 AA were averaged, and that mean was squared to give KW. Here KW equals 1707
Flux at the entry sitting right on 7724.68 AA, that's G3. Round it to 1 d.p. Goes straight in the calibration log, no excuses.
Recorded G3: 40.8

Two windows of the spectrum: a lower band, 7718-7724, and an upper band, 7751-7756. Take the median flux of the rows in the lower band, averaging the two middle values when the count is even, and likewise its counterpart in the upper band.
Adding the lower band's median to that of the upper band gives 82.3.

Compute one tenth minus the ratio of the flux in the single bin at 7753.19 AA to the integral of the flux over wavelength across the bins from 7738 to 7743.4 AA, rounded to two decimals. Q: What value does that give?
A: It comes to -0.09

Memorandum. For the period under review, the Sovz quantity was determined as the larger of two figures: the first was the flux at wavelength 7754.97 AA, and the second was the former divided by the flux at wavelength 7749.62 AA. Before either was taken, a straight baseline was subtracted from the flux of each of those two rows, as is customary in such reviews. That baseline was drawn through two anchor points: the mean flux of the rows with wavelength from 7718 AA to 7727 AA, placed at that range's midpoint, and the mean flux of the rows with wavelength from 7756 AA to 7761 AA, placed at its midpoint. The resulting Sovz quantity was 0.1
